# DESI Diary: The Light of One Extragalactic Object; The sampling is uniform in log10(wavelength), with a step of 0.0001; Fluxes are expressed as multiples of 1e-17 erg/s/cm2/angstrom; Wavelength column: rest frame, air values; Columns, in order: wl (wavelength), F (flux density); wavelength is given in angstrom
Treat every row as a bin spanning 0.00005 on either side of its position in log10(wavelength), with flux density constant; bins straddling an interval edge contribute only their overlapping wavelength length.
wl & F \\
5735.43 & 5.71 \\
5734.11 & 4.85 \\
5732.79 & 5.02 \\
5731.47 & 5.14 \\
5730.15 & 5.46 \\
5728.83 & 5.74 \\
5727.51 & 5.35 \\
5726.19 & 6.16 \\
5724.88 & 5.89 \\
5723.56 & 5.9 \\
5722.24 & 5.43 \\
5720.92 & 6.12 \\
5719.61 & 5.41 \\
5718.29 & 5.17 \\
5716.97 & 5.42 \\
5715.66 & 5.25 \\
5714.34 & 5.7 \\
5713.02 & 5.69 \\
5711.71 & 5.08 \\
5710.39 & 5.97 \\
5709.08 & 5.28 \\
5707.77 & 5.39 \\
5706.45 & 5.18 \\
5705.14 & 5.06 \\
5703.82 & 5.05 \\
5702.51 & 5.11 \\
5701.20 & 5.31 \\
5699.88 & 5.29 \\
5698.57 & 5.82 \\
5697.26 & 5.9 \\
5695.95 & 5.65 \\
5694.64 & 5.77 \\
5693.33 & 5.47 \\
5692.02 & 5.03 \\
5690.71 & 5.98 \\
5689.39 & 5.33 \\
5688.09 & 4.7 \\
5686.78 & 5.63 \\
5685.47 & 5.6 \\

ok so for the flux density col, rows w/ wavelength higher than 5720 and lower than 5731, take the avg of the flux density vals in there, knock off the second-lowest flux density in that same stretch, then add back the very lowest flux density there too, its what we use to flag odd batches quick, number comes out 5.7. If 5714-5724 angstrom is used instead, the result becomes 5.5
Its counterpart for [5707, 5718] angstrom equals 5.3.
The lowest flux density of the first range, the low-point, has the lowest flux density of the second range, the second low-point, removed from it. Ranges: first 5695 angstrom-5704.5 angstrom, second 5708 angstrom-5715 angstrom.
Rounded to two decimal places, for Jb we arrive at -0.03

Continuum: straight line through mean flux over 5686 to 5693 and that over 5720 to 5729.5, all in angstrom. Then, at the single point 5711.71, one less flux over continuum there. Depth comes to 0.10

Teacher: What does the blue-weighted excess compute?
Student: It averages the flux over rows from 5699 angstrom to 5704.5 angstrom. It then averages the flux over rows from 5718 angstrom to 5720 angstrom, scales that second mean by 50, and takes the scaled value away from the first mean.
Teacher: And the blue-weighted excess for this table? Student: -259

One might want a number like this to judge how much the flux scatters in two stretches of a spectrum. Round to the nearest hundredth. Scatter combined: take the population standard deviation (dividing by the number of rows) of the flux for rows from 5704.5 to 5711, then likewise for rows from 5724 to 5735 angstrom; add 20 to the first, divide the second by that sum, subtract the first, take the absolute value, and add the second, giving 0.72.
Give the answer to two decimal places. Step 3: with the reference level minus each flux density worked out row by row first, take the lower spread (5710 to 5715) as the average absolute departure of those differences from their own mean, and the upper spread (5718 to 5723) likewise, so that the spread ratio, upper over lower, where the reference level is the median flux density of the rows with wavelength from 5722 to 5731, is 1.11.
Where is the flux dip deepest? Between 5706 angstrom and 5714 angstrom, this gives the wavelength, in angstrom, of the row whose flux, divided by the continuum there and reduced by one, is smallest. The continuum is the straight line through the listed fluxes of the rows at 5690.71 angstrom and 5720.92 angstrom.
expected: 5711.71 angstrom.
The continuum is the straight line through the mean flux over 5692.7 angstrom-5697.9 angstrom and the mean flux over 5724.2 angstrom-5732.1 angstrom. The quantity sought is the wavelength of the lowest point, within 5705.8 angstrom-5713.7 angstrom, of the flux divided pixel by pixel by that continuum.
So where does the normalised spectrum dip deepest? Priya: 5711.71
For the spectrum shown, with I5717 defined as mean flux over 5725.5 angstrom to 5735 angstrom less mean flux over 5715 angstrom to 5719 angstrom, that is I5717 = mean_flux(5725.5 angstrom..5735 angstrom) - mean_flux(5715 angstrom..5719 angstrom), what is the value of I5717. 0.1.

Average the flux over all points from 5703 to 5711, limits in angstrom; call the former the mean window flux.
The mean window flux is 5.32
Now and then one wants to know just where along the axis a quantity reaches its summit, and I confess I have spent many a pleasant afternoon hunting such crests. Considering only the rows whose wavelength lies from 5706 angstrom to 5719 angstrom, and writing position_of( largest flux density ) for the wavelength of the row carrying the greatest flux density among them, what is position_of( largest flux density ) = 5710.39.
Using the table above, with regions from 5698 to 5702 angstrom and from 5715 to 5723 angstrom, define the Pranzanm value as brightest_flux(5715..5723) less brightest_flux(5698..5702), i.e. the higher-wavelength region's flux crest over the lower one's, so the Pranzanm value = 0.30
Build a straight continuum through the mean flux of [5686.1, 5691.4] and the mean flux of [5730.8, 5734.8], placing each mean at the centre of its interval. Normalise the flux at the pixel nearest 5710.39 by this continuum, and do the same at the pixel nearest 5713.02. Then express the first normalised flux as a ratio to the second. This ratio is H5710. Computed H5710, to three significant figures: 1.04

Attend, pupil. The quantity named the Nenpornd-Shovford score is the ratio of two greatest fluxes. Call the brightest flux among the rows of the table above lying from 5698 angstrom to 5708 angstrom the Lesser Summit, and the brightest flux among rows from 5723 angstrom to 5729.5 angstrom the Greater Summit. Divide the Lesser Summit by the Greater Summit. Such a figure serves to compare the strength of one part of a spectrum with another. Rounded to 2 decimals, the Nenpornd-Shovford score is 0.94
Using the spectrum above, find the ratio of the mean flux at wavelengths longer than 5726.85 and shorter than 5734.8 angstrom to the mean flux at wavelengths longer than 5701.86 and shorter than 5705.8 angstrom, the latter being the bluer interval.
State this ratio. 1.037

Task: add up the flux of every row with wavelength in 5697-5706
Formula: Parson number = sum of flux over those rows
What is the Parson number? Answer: 38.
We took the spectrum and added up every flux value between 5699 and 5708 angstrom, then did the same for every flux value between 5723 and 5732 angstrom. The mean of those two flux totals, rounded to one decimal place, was 38.0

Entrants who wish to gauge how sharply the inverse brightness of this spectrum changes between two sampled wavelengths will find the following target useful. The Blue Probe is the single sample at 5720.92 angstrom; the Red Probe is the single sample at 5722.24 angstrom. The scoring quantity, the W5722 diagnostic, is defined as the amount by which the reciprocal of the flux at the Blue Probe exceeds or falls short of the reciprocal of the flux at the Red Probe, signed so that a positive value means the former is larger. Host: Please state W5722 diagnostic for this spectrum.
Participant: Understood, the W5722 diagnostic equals -0.021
